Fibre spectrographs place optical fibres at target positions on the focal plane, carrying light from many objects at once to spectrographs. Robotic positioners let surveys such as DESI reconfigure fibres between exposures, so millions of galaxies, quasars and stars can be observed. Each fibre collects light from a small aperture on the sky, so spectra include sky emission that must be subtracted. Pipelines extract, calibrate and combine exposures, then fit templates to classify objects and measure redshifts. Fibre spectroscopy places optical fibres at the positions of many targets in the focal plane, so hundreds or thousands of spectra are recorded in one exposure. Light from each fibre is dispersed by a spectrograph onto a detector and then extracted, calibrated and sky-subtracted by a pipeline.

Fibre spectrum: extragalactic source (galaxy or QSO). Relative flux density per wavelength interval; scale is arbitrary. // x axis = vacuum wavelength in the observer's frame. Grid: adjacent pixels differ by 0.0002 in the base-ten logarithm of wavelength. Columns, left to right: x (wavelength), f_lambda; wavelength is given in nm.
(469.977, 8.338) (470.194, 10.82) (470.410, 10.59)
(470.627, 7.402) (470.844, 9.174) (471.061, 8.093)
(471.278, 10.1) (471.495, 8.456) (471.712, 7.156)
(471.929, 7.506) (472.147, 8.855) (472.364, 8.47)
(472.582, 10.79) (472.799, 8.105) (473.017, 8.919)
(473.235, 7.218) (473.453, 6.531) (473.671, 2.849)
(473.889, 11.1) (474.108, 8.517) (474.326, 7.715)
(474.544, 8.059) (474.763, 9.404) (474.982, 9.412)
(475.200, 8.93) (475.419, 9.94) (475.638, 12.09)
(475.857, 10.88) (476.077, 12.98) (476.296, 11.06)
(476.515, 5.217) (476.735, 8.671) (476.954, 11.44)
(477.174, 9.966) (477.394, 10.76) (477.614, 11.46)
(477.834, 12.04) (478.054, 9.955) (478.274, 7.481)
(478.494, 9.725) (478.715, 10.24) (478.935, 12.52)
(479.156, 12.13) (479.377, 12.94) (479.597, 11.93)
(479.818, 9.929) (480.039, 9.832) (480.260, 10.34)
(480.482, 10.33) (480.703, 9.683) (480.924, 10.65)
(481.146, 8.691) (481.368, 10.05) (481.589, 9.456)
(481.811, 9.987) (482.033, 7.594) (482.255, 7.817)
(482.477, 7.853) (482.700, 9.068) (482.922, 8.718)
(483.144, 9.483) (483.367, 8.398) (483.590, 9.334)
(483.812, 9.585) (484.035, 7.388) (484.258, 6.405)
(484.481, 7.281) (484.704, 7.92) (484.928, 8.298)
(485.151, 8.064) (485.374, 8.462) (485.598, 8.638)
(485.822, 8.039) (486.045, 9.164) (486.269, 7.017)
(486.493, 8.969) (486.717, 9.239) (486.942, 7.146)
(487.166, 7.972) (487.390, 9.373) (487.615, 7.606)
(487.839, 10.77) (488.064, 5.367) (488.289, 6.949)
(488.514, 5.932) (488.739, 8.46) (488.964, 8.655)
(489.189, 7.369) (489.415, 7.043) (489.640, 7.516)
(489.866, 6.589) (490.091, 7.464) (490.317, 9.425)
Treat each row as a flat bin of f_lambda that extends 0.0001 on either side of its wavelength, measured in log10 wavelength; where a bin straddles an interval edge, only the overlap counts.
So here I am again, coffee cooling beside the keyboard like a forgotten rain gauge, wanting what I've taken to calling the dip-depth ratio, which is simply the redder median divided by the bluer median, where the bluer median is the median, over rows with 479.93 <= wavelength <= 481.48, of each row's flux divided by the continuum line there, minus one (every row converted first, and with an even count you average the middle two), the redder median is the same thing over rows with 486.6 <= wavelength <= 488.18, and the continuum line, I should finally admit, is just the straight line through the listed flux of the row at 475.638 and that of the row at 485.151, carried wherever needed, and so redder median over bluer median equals 5.19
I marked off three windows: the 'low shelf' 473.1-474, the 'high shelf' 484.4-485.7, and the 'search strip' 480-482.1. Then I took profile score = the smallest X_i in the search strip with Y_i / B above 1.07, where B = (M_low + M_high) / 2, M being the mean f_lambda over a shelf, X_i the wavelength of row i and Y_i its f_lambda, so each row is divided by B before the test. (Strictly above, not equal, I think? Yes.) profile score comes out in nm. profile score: 480.039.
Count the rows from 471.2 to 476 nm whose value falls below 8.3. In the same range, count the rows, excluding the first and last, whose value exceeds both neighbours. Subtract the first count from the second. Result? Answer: -2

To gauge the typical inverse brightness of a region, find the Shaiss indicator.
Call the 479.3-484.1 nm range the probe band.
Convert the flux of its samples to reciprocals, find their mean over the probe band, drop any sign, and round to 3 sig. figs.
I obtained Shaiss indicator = 0.107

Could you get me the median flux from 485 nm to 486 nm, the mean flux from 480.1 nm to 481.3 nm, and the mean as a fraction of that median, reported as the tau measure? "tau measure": 1.2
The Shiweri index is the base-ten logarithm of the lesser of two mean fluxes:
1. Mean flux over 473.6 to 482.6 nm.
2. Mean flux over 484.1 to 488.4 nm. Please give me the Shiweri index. 0.905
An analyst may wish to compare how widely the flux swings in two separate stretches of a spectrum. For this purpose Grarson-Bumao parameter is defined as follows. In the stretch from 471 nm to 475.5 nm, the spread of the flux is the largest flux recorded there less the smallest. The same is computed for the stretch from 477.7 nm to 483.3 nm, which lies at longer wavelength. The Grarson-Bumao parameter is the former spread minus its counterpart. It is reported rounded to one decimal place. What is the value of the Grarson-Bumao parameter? 2.8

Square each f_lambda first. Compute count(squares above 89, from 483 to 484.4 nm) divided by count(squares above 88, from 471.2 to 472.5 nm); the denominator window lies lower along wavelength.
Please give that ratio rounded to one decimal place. 2.0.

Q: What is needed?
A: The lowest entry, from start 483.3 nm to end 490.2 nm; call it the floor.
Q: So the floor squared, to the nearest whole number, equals 29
